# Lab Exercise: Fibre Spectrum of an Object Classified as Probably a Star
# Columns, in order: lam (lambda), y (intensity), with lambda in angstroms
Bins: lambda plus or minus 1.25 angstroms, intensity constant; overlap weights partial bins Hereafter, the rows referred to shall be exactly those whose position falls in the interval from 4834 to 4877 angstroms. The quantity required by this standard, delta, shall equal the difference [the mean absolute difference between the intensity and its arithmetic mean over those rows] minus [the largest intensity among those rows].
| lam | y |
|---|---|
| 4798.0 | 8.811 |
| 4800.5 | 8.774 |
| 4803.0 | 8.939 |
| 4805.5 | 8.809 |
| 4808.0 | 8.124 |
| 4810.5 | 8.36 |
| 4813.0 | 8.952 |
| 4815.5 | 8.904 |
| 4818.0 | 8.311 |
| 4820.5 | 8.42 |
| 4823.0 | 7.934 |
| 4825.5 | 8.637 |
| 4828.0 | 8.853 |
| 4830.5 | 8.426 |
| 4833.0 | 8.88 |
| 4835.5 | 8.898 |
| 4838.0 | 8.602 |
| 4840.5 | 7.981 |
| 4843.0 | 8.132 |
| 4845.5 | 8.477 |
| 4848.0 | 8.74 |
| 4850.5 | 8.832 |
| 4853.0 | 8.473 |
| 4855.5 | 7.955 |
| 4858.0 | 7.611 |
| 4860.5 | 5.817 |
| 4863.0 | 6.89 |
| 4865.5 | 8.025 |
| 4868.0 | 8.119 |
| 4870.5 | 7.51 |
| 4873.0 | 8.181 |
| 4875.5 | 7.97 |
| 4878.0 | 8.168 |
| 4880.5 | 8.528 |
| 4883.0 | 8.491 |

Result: -8.4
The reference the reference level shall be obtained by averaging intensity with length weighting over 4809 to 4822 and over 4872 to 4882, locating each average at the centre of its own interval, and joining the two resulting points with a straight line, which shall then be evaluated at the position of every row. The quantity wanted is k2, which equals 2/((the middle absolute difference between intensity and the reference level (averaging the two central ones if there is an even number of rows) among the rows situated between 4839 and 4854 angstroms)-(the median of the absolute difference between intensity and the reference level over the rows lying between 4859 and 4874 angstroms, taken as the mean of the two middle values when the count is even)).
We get -11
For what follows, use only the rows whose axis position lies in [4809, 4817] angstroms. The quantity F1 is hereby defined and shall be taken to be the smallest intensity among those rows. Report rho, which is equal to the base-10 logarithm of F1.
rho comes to 0.922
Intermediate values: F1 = 8.36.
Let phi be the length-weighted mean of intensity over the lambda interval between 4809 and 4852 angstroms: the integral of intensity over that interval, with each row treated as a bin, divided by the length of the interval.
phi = 8.55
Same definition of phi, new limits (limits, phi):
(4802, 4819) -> 8.63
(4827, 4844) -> 8.54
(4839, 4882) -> 7.97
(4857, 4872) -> 7.34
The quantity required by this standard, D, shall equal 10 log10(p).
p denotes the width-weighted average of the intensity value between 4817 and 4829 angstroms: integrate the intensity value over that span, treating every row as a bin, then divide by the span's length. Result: 9.26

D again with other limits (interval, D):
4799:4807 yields 9.45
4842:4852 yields 9.32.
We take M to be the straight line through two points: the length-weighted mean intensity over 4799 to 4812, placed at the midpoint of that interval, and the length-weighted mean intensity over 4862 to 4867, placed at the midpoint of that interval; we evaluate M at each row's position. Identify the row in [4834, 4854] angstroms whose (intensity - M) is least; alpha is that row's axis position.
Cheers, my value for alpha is 4840.5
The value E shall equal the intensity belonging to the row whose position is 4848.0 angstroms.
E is 8.74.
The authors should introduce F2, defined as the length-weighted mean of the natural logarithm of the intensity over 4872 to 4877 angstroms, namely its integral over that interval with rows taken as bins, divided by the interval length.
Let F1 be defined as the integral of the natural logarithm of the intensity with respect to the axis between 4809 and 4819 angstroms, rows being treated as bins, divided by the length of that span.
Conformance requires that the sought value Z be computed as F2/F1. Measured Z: 0.970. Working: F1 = 2.15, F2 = 2.09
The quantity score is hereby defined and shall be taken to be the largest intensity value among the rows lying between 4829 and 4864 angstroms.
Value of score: 8.898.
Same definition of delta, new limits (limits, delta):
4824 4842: -8.7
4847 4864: -8.0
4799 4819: -8.7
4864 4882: -8.3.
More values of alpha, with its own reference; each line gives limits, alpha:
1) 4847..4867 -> 4860.5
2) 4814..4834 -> 4823.0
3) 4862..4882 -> 4863.0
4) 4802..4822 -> 4808.0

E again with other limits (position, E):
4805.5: 8.809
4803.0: 8.939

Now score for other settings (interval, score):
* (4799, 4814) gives 8.952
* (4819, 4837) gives 8.898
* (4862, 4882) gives 8.528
